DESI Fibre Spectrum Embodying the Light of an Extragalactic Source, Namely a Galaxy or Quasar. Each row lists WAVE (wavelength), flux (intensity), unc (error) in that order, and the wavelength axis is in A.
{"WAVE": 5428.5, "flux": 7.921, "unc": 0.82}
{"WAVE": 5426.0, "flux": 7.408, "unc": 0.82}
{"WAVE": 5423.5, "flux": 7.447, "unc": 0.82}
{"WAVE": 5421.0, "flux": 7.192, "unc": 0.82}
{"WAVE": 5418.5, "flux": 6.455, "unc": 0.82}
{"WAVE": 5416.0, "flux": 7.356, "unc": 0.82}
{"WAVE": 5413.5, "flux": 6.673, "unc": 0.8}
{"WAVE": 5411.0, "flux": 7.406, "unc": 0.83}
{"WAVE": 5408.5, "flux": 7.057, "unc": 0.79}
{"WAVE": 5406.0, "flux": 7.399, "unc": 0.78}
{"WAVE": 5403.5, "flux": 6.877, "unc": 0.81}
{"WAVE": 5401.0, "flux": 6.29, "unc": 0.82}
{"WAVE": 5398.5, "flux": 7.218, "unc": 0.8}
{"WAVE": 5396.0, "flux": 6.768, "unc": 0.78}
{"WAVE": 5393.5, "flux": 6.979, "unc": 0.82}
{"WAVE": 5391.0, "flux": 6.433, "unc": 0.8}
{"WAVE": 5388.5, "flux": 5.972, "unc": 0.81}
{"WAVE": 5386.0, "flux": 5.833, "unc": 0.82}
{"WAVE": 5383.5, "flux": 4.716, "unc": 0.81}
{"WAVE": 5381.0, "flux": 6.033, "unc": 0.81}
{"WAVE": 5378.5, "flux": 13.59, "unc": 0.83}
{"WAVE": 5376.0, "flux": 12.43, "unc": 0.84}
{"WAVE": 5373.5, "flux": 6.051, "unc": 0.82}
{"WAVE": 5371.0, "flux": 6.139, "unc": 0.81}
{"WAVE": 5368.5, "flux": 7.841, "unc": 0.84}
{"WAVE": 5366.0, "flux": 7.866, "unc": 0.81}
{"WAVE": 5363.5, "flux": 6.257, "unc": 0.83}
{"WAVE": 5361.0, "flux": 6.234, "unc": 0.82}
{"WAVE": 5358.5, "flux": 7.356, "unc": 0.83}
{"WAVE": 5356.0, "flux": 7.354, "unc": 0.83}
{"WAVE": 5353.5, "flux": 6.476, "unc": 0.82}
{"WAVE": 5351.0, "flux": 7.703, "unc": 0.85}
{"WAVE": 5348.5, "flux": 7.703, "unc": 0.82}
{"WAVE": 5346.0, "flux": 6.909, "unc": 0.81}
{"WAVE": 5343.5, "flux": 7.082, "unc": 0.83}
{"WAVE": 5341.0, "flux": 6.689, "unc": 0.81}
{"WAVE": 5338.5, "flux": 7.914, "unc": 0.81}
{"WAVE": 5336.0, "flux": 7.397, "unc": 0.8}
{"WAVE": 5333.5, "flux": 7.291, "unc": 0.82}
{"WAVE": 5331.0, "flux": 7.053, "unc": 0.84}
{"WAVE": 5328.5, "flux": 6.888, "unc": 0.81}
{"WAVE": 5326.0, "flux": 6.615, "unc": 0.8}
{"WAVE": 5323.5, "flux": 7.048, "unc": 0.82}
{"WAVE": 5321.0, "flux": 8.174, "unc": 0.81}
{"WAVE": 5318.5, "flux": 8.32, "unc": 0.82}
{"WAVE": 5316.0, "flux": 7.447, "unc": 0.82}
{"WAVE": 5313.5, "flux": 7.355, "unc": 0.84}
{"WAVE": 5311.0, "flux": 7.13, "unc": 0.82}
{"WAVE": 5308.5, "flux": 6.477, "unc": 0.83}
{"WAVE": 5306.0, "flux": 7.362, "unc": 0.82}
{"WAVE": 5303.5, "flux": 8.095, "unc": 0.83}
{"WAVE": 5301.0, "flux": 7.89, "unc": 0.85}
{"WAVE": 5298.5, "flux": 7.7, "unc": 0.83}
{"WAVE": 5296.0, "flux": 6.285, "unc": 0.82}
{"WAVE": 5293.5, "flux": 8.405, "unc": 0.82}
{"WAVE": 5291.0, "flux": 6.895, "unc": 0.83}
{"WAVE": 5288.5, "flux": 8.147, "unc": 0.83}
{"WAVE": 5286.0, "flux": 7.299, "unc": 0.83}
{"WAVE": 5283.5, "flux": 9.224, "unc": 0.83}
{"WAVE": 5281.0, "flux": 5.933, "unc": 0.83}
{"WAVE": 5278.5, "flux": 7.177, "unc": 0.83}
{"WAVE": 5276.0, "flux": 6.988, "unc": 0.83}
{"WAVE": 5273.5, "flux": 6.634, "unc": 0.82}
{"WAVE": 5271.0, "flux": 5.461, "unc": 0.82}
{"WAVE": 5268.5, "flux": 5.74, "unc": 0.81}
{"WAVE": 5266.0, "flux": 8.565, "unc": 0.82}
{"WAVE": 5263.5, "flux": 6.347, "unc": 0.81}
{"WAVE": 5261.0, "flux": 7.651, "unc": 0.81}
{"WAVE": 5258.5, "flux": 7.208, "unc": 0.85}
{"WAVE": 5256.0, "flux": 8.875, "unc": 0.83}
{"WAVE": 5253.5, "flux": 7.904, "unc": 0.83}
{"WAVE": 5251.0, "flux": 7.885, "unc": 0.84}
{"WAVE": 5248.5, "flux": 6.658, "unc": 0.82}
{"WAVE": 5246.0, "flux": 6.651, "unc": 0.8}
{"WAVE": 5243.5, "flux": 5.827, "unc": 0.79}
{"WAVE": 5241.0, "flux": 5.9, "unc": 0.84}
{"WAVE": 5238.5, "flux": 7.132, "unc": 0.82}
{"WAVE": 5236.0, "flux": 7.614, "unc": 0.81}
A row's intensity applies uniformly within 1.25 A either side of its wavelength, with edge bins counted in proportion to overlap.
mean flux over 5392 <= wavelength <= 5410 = 6.94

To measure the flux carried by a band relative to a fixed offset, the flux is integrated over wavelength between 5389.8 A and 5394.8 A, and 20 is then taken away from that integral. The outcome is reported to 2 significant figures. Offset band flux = 14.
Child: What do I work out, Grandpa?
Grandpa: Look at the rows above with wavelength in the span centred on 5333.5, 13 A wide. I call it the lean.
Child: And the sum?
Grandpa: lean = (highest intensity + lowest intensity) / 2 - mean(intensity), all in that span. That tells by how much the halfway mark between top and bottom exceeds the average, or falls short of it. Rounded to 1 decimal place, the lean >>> 0.1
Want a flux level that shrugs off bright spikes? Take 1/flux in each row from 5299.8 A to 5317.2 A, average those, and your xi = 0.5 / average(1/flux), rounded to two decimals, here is 3.68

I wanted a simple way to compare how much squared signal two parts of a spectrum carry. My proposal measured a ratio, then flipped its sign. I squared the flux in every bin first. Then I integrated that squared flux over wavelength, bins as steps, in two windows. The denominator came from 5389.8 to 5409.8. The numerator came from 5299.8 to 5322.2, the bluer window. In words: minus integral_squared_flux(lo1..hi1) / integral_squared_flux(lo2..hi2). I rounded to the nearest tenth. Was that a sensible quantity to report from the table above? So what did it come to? -1.4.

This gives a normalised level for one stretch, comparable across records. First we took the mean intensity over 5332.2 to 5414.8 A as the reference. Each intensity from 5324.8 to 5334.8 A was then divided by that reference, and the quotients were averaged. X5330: 0.97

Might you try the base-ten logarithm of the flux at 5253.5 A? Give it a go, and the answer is 0.90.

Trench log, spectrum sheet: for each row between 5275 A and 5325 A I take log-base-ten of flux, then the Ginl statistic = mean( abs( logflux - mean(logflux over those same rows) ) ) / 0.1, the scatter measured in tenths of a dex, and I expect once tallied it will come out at 0.36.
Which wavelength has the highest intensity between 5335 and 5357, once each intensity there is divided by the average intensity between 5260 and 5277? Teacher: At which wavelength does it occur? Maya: 5338.5 A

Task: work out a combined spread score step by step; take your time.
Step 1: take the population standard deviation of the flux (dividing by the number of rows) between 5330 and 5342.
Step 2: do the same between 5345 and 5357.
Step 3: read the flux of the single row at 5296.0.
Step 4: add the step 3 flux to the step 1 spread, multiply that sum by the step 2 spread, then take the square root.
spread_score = 1.78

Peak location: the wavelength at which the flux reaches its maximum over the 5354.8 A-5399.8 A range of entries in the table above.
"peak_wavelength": 5378.5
